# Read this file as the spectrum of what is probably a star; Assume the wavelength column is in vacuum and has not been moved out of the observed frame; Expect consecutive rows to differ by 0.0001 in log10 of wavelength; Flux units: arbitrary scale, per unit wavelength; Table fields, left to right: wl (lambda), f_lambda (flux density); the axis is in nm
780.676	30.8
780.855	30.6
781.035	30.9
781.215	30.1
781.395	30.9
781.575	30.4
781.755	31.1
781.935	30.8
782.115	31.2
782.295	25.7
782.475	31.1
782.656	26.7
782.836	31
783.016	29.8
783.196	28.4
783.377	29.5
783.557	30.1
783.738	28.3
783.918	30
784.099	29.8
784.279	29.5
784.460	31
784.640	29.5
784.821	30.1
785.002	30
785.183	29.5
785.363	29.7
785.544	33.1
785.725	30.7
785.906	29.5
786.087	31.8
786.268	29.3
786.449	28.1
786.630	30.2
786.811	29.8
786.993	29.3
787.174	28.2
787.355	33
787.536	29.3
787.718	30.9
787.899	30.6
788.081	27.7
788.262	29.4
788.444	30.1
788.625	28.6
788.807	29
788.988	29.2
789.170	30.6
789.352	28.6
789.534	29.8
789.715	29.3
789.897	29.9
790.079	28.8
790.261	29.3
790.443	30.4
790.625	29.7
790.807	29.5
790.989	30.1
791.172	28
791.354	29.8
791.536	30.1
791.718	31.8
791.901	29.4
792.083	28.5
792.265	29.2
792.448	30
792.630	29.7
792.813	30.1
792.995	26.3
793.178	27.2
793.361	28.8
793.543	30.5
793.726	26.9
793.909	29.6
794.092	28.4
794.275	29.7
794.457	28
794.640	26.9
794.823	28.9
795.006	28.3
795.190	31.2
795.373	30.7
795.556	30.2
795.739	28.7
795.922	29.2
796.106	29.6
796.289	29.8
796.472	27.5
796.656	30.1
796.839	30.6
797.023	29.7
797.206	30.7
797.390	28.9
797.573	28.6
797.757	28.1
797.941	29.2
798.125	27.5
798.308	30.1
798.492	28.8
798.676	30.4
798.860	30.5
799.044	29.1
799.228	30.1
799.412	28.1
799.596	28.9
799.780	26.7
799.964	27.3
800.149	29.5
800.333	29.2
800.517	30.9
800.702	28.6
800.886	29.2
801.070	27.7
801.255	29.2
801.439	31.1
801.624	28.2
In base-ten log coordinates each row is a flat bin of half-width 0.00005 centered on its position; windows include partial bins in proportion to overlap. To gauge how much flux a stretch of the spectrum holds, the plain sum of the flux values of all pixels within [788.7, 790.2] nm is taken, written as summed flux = 235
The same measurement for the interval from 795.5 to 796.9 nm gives 236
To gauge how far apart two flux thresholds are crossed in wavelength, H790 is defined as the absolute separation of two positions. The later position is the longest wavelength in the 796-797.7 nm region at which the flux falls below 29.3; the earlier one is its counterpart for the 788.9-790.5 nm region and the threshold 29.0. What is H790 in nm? 7.49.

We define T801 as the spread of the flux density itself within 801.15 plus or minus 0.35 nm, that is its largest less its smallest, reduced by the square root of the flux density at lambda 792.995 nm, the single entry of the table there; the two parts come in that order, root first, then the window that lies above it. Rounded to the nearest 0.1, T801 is -1.7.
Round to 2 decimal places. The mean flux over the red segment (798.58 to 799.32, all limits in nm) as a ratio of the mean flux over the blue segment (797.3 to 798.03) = 1.05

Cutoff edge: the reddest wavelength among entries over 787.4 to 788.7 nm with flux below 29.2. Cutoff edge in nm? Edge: 788.625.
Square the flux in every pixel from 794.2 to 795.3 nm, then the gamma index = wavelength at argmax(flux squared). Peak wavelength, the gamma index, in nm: 795.190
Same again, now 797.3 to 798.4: 798.308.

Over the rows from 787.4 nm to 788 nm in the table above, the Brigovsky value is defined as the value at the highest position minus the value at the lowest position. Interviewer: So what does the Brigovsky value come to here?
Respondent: 1.3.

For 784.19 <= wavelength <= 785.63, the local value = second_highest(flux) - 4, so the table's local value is 27.0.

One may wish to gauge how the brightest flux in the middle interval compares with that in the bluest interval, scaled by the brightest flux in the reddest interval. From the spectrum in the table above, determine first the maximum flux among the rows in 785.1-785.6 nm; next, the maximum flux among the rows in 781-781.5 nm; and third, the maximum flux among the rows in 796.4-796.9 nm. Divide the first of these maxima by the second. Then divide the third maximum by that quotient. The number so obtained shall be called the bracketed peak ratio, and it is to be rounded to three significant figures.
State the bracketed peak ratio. 28.6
